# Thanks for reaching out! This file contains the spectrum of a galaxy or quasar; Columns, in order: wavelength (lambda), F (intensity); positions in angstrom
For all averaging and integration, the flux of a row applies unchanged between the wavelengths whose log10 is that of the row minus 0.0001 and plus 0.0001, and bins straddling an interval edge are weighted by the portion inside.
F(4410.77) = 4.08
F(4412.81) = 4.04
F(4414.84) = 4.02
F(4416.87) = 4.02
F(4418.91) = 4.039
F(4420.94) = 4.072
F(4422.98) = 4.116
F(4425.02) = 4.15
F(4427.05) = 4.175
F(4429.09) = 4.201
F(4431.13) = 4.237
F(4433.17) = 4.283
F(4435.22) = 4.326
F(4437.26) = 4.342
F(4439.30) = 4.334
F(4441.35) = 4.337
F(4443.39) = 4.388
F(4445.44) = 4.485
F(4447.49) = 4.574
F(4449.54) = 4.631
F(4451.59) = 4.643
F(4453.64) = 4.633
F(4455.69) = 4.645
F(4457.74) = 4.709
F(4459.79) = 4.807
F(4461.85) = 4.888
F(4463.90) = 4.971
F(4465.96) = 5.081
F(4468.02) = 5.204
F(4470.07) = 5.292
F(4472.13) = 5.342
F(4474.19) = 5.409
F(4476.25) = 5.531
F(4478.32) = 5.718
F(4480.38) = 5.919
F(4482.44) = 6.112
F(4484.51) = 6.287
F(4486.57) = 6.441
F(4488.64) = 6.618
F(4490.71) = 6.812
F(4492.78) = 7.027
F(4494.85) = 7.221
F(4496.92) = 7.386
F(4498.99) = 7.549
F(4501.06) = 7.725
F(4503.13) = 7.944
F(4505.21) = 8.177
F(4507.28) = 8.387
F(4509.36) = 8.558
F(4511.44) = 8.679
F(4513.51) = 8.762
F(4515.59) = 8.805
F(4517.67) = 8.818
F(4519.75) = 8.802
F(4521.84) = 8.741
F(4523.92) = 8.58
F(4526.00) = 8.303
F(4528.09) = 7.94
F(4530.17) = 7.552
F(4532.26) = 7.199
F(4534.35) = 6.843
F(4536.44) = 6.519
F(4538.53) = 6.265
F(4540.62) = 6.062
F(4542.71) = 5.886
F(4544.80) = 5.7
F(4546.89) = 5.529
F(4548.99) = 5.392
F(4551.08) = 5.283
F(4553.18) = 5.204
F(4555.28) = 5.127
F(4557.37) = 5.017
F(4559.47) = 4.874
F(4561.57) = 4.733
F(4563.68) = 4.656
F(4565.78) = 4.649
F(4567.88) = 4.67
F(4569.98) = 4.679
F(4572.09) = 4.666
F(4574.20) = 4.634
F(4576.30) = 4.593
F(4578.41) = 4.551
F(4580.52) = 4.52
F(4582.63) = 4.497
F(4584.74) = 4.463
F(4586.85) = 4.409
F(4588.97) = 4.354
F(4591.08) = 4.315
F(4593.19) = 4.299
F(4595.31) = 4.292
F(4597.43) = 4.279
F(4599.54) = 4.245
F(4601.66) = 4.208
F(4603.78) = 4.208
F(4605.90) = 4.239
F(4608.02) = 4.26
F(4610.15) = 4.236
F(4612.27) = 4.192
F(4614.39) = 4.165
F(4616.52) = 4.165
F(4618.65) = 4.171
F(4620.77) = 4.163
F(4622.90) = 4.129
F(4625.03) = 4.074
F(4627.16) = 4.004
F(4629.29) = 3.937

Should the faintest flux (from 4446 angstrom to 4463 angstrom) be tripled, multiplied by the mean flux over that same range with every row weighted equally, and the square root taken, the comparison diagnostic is 8.0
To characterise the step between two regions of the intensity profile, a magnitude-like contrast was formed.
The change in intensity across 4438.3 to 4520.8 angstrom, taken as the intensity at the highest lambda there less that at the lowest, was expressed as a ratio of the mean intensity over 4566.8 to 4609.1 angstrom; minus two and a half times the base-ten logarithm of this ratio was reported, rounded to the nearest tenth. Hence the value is 0.0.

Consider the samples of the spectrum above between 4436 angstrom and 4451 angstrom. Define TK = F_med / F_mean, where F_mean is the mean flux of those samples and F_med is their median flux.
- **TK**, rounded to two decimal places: 0.99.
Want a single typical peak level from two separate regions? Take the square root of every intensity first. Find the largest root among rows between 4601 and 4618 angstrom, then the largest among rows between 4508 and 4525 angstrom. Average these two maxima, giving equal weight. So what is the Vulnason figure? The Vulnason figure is 2.52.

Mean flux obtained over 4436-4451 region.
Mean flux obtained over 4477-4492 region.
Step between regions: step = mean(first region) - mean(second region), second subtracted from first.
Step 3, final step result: -1.8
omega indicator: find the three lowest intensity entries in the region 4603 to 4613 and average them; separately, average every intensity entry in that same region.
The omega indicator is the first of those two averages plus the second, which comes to 8.4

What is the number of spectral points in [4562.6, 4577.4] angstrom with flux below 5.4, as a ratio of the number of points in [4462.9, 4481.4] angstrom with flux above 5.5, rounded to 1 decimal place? 2.3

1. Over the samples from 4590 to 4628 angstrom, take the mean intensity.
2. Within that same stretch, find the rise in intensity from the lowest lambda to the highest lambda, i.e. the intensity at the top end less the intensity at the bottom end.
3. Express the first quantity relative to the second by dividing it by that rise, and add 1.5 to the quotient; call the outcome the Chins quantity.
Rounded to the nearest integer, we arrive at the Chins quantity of -12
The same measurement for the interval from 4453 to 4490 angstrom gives 4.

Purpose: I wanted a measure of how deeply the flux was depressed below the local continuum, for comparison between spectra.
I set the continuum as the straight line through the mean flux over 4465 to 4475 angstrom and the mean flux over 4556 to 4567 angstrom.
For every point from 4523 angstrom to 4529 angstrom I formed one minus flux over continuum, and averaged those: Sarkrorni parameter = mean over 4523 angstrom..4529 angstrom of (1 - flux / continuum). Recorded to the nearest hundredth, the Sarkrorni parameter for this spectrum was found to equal -0.66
